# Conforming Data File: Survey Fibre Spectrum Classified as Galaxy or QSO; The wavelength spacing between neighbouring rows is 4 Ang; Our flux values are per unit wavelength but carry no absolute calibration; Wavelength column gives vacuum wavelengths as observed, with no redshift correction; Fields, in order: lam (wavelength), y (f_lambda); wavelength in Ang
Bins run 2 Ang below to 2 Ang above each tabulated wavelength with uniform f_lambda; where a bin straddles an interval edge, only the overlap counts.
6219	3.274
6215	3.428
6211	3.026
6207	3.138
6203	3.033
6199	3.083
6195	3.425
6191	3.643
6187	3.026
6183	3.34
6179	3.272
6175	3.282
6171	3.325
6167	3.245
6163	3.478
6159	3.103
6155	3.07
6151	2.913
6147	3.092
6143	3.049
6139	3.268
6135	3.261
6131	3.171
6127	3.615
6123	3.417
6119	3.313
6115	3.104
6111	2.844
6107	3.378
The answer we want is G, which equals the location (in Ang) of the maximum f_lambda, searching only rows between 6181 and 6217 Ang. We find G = 6191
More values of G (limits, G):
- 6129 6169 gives 6163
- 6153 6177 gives 6163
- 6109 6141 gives 6127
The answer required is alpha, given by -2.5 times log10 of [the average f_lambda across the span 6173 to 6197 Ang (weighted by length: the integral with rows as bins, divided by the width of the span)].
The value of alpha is -1.31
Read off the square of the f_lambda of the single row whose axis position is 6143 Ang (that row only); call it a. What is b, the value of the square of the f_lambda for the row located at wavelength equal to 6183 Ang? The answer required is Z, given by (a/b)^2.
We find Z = 0.69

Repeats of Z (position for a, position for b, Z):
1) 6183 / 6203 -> 1.47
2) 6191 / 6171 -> 1.44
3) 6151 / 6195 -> 0.52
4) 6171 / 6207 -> 1.26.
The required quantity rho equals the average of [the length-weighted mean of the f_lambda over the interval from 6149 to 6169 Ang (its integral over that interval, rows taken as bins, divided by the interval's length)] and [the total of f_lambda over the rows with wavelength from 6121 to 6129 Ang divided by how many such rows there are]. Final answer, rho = 3.34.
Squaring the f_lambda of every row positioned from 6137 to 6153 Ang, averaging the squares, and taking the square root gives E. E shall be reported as 3.08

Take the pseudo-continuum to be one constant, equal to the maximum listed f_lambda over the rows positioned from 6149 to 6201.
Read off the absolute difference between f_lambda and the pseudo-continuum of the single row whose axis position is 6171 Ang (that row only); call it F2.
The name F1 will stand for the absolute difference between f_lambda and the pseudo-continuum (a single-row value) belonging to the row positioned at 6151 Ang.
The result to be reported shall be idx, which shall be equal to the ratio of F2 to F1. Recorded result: 0.44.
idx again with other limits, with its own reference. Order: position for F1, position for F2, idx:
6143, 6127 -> 0.05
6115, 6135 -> 0.71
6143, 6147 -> 0.93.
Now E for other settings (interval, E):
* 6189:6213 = 3.23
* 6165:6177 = 3.28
